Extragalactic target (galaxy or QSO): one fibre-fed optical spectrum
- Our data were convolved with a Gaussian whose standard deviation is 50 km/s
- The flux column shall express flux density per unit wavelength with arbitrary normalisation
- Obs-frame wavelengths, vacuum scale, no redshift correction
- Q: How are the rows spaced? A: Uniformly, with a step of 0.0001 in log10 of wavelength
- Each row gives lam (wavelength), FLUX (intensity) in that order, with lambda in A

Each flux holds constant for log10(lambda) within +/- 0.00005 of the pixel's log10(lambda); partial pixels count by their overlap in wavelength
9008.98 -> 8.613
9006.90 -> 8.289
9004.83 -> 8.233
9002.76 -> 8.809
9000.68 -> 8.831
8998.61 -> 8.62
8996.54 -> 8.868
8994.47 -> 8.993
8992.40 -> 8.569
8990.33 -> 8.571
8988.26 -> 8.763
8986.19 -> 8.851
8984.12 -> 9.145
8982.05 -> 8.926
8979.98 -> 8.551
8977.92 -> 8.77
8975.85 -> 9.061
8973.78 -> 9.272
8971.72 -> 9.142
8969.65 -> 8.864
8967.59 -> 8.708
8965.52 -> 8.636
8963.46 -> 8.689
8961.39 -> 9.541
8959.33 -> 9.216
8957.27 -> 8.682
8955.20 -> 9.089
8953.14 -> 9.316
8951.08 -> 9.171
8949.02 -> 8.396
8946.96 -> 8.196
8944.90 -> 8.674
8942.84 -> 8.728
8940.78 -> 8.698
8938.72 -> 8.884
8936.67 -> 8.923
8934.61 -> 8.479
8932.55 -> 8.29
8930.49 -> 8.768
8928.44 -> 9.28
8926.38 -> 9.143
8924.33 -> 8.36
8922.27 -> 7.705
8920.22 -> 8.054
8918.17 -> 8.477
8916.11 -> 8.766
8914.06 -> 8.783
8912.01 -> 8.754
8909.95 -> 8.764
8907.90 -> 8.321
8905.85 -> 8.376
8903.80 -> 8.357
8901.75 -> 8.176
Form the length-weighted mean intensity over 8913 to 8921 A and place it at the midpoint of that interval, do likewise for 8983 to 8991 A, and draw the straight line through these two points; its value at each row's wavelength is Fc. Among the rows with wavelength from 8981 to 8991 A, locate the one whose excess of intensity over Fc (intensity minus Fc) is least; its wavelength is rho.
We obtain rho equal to 8990.33 A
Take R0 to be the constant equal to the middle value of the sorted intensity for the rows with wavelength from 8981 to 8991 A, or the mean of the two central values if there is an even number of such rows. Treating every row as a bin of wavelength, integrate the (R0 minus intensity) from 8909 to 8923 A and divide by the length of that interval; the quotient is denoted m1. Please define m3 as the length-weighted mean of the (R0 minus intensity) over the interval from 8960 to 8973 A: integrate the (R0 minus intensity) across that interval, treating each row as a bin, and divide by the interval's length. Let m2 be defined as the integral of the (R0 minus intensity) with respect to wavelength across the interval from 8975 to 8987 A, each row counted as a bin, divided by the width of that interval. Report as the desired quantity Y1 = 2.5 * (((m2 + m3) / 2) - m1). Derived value -1.1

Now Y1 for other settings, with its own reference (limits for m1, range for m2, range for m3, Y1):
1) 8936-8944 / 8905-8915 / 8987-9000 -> 0.3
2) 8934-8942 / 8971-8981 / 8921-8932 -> -0.1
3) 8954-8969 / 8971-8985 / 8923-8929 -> 0.1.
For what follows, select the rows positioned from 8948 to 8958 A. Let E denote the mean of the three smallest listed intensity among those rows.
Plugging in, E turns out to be 8.72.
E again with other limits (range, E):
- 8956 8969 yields 8.67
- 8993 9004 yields 8.75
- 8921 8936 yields 8.12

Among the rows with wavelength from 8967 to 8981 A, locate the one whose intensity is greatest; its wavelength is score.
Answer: 8973.78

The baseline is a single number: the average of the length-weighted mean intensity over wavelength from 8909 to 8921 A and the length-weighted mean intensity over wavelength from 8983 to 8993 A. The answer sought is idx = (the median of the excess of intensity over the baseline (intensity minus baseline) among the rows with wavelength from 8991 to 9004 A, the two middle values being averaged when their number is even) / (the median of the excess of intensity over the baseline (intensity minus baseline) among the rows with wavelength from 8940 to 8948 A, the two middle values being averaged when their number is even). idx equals -11.9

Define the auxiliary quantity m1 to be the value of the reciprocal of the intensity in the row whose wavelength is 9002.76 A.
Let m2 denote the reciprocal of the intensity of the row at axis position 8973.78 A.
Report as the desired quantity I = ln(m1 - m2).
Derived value -5.17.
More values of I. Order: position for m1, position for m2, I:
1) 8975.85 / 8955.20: -7.99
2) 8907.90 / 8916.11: -5.10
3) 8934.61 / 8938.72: -5.23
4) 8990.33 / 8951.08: -4.88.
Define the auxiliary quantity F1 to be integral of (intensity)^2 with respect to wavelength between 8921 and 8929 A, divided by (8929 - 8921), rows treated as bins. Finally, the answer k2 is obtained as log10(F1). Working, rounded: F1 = 74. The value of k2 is 1.87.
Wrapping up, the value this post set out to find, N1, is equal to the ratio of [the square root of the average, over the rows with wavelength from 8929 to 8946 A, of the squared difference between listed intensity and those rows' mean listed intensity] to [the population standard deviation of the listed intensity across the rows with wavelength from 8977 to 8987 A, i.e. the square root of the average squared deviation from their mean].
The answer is 1.00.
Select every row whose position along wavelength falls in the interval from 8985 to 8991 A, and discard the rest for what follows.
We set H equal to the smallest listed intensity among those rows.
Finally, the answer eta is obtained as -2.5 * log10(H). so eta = -2.333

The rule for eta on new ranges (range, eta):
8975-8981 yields -2.330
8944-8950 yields -2.284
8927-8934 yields -2.296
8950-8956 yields -2.396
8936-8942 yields -2.349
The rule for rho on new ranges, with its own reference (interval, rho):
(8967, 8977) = 8967.59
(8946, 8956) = 8946.96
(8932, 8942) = 8932.55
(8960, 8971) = 8965.52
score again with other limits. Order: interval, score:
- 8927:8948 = 8928.44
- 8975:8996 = 8984.12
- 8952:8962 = 8961.39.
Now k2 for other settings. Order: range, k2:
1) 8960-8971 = 1.90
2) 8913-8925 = 1.85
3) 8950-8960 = 1.92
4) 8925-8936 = 1.89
